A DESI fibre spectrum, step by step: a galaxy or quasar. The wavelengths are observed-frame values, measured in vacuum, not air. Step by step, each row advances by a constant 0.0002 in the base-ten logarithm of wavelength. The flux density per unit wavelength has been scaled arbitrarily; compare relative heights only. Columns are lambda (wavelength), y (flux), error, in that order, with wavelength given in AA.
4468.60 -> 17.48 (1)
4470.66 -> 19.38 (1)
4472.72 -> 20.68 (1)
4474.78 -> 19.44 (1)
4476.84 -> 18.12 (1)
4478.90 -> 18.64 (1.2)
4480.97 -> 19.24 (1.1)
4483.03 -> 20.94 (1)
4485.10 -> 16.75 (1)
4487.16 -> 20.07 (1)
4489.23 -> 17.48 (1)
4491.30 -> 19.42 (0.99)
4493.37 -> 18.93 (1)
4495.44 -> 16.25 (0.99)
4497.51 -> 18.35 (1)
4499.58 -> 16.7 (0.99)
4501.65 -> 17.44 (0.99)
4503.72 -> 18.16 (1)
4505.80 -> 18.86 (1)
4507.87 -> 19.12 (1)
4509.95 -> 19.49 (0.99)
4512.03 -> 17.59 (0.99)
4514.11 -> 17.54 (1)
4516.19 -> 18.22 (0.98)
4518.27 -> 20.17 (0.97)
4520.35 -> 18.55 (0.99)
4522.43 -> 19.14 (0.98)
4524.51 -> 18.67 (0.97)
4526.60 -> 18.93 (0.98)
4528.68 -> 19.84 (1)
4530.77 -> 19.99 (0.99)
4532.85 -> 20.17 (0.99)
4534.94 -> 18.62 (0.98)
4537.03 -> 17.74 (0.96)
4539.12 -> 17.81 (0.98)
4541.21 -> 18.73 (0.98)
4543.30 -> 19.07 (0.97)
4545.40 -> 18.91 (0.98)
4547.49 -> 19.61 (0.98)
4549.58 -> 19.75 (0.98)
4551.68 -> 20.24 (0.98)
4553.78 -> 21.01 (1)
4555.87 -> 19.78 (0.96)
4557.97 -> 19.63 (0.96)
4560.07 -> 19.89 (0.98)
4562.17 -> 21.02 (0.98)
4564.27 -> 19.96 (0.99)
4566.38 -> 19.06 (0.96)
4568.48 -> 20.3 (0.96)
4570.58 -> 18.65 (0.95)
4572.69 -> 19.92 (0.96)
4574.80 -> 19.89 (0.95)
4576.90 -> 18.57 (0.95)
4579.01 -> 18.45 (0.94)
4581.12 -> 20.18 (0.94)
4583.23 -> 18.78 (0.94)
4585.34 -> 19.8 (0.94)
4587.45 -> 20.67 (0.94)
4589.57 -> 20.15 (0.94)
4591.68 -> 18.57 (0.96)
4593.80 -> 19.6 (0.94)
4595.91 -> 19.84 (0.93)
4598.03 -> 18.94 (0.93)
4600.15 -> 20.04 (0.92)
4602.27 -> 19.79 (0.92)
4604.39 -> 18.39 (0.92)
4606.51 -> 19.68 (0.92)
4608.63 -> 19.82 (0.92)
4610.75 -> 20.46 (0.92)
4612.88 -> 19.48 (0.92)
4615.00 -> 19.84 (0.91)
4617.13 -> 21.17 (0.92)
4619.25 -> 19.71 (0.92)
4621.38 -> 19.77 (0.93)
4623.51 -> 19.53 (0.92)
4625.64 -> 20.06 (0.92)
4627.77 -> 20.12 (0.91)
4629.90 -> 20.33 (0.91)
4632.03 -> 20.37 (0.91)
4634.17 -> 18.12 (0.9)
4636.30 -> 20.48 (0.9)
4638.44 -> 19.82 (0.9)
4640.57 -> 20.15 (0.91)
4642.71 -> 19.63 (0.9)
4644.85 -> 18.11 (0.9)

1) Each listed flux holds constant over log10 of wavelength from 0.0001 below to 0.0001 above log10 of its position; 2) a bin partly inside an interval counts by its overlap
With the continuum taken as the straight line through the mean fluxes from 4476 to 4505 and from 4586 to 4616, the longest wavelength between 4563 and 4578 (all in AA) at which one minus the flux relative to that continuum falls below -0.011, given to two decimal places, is 4574.80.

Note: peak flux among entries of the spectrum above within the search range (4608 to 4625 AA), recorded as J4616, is 21.17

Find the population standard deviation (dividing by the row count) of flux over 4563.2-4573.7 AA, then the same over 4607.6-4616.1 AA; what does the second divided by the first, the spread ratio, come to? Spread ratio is 0.57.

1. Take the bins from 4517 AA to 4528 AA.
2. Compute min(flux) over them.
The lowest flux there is 18.55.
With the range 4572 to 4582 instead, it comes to 18.45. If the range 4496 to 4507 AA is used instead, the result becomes 16.7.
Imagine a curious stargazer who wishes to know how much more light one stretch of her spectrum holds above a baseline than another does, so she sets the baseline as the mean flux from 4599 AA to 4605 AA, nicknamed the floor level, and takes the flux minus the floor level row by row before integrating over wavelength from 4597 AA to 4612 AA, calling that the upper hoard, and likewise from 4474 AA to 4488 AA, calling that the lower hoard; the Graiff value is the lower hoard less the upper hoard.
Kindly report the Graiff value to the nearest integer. -8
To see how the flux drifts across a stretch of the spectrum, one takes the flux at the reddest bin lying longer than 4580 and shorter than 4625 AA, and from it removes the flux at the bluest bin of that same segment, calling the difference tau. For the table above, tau -1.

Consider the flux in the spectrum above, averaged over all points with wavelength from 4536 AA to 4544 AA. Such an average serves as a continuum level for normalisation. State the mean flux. 18.3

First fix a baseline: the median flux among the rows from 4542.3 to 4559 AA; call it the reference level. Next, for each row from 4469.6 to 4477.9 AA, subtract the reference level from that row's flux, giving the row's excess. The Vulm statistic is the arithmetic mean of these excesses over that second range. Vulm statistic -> -0.3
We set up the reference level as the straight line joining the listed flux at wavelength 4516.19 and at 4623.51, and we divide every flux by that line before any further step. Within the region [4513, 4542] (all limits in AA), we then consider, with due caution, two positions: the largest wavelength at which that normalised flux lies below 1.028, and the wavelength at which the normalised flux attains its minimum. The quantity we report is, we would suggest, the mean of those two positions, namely 4539.1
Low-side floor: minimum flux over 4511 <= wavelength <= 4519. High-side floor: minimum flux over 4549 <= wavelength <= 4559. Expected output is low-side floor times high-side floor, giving 344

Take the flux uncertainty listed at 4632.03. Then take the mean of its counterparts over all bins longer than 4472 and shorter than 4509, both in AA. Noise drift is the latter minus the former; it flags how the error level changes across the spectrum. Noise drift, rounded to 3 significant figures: 0.104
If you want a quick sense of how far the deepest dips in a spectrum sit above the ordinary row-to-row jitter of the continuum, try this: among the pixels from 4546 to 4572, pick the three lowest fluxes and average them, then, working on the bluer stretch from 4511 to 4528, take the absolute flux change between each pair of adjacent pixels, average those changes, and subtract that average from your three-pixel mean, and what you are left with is 18.3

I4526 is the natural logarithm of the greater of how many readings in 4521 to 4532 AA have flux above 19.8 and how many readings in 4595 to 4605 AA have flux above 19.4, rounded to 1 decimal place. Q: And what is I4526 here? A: 1.1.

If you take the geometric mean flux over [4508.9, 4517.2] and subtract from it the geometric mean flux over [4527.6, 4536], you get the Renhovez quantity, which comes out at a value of -1.5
